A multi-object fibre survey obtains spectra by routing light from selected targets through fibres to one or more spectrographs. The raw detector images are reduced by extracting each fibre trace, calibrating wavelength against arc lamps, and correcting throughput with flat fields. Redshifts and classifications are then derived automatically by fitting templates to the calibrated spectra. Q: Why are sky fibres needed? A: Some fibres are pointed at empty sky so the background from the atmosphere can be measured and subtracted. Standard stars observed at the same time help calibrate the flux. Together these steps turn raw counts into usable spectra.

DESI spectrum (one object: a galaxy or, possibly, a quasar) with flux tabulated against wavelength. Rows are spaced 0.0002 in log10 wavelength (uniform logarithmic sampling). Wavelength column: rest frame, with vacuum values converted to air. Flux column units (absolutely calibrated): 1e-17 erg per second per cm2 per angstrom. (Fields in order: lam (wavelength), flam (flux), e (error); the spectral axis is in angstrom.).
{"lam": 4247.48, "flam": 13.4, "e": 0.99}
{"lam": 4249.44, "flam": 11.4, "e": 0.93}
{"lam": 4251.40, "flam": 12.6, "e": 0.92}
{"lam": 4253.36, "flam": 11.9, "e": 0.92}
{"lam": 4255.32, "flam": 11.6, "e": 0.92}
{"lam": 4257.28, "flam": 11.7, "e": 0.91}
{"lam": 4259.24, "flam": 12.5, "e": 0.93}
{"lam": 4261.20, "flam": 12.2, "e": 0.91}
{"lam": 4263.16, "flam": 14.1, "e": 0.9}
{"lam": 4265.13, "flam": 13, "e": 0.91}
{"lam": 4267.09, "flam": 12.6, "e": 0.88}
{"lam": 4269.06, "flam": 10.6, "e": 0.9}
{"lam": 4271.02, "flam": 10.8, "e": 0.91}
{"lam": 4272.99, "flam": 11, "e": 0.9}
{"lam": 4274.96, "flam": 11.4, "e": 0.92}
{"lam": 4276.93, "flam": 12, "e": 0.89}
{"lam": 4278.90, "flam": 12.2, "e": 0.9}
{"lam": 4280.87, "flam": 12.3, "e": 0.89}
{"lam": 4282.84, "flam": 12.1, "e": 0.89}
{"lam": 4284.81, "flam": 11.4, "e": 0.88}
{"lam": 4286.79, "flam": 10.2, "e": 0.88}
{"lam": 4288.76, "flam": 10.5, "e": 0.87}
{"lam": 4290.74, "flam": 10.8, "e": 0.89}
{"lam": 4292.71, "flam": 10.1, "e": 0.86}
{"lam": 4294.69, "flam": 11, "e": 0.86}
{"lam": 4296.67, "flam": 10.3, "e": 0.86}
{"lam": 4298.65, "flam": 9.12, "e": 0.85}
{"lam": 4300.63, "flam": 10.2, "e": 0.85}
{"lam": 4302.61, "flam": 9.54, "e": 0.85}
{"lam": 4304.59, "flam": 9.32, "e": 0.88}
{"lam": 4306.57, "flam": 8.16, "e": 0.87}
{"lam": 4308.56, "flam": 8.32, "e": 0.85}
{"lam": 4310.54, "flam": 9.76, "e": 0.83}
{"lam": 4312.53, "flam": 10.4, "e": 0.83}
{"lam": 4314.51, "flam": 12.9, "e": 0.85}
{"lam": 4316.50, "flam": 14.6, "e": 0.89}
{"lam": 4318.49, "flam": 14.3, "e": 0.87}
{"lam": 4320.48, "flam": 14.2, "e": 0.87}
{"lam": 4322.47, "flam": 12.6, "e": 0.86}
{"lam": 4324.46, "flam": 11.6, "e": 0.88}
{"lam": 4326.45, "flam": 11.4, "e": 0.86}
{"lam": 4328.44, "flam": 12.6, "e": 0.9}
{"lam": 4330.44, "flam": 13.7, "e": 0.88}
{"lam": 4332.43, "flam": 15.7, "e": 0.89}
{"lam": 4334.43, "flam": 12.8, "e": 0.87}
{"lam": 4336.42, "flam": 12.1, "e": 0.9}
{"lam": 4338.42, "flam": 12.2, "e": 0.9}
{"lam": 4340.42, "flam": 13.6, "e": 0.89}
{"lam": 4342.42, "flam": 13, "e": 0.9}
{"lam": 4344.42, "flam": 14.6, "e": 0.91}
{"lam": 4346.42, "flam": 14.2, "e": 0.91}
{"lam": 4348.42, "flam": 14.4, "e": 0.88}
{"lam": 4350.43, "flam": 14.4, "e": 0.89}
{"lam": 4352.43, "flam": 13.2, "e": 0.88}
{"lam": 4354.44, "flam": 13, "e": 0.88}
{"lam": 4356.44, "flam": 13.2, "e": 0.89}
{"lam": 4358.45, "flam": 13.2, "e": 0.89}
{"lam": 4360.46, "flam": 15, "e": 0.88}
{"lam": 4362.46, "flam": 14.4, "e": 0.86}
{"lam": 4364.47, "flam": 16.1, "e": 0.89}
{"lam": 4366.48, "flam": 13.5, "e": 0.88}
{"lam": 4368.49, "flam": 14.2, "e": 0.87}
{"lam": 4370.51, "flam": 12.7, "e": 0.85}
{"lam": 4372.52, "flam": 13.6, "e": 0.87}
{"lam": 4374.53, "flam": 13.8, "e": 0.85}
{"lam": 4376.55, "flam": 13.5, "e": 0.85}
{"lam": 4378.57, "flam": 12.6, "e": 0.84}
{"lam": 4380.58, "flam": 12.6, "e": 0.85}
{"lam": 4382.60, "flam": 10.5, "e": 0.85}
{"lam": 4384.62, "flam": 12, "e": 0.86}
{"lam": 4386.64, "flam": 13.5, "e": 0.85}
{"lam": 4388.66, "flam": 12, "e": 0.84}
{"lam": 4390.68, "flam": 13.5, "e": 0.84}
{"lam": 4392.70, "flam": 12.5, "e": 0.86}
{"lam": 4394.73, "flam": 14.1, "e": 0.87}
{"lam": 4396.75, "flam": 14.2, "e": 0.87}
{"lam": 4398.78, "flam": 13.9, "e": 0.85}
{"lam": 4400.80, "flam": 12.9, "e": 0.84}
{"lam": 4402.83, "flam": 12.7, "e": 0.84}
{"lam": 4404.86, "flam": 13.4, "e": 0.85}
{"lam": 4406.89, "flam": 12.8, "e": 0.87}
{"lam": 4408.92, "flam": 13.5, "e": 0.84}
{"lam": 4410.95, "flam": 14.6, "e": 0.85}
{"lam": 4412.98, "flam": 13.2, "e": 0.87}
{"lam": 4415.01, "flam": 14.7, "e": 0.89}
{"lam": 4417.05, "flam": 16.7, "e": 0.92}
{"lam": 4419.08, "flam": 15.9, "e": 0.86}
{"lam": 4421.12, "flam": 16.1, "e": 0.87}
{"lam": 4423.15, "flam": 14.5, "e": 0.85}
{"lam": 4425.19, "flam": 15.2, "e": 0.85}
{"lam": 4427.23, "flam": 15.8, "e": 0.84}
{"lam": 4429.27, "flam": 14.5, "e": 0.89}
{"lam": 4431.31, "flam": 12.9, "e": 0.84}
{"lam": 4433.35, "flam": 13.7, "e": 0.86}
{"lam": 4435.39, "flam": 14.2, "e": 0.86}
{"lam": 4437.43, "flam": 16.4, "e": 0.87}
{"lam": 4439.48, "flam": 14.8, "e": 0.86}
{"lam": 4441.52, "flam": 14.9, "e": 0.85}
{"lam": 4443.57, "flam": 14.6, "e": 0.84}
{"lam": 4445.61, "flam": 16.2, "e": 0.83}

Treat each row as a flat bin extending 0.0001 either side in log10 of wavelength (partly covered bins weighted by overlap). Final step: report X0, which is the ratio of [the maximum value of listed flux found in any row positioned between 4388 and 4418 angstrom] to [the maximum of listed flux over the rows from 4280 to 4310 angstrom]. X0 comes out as 1.36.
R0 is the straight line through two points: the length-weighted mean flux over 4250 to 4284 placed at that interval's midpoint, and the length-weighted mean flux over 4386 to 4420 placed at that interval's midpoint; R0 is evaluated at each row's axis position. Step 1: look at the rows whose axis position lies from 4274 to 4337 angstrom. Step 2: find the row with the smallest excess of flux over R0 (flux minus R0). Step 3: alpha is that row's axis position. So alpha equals 4306.57 angstrom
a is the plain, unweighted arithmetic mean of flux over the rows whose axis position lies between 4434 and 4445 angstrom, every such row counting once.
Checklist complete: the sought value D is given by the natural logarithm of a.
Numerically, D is 2.71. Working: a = 15.0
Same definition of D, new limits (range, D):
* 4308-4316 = 2.34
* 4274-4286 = 2.48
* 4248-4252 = 2.48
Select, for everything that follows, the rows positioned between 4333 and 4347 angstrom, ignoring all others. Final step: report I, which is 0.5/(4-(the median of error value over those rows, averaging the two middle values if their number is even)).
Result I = 0.161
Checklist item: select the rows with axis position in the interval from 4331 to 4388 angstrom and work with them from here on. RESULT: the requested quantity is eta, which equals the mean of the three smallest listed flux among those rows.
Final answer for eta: 11.5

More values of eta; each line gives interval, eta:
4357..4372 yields 13.1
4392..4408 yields 12.7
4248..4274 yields 10.8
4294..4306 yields 9.3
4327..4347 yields 12.3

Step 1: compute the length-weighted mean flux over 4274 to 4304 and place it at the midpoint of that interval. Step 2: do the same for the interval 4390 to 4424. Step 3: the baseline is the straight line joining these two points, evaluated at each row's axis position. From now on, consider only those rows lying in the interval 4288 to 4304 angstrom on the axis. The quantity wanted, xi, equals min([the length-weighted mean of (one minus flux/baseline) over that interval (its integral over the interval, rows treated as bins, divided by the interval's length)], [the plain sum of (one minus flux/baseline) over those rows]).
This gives 0.1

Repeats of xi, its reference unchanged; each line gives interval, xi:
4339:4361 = -1.1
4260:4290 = -1.9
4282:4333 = 0.0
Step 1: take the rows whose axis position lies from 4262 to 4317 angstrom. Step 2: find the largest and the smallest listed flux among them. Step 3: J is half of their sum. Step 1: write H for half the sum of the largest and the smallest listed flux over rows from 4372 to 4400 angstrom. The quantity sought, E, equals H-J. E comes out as 1.0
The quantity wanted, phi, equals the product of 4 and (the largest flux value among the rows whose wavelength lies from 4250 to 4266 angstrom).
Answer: 56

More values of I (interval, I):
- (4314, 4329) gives 0.160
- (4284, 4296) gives 0.160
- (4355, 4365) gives 0.161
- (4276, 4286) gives 0.161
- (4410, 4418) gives 0.160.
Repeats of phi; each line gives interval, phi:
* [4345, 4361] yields 60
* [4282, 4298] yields 48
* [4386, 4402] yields 57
